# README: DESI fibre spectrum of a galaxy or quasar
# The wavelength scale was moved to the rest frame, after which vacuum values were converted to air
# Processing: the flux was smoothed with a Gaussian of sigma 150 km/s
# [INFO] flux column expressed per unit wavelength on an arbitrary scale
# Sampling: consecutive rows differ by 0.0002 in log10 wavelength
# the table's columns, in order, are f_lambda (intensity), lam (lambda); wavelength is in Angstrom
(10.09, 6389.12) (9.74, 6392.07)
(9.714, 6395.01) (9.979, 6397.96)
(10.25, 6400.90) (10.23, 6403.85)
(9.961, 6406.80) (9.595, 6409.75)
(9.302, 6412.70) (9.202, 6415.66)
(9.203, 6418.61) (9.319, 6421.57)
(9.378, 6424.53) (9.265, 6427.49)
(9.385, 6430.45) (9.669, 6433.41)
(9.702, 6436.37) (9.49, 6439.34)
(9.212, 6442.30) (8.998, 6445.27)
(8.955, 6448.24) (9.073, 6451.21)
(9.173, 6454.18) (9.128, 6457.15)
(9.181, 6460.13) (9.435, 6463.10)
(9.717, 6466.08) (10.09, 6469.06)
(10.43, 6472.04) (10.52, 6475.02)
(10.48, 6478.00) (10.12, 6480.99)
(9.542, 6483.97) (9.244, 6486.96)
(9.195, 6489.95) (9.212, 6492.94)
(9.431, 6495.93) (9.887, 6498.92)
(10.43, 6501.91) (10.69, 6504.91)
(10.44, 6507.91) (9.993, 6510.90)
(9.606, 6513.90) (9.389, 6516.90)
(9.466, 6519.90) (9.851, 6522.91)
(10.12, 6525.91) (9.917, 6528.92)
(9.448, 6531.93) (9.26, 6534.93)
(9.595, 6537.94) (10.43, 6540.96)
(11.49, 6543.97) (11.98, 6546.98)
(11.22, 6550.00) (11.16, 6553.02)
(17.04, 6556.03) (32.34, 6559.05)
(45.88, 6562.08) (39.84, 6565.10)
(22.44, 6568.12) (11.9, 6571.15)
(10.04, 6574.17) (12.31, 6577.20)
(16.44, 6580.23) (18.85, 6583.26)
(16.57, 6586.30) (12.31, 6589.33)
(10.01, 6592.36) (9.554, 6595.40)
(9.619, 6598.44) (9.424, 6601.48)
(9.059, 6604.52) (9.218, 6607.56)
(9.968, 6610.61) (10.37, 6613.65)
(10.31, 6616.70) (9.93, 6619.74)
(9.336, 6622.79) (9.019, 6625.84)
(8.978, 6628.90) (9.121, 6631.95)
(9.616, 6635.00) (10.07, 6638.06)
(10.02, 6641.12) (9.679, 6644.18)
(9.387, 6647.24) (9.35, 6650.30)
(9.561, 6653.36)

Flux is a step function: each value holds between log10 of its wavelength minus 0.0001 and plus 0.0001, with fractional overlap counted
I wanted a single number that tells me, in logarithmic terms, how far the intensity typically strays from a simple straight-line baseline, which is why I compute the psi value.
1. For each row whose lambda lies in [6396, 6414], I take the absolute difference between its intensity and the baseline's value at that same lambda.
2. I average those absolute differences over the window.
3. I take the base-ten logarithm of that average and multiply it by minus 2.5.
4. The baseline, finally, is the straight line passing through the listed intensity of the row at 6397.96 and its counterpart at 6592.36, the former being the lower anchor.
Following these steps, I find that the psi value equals 1.4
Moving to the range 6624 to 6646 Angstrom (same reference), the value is 0.7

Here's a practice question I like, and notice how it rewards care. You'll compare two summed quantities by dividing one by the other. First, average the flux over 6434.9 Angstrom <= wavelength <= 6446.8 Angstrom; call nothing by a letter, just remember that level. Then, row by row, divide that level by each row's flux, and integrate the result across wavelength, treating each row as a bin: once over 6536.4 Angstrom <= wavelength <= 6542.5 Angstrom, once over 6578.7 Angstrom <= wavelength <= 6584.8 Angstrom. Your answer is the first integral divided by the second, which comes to 1.75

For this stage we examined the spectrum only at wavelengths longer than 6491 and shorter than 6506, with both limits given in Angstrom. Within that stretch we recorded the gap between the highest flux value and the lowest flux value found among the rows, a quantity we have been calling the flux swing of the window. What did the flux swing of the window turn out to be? 1.5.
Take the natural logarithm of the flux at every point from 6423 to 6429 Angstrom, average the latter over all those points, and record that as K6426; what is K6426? 2.23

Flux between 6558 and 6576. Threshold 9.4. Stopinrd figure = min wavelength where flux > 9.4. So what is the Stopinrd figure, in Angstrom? 6559.05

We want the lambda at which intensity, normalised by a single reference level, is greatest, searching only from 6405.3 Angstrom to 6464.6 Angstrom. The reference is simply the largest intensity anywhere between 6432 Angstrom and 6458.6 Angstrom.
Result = 6406.80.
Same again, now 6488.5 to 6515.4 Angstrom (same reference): 6504.91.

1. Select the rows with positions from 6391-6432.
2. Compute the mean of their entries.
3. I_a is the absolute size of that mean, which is 9.6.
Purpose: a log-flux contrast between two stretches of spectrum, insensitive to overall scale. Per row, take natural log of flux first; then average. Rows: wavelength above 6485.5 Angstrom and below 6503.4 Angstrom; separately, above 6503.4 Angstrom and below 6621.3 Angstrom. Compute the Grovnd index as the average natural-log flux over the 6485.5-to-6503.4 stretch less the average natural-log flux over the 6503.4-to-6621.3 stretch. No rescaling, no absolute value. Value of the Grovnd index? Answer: -0.24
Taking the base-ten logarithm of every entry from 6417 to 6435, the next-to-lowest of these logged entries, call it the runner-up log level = 0.967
